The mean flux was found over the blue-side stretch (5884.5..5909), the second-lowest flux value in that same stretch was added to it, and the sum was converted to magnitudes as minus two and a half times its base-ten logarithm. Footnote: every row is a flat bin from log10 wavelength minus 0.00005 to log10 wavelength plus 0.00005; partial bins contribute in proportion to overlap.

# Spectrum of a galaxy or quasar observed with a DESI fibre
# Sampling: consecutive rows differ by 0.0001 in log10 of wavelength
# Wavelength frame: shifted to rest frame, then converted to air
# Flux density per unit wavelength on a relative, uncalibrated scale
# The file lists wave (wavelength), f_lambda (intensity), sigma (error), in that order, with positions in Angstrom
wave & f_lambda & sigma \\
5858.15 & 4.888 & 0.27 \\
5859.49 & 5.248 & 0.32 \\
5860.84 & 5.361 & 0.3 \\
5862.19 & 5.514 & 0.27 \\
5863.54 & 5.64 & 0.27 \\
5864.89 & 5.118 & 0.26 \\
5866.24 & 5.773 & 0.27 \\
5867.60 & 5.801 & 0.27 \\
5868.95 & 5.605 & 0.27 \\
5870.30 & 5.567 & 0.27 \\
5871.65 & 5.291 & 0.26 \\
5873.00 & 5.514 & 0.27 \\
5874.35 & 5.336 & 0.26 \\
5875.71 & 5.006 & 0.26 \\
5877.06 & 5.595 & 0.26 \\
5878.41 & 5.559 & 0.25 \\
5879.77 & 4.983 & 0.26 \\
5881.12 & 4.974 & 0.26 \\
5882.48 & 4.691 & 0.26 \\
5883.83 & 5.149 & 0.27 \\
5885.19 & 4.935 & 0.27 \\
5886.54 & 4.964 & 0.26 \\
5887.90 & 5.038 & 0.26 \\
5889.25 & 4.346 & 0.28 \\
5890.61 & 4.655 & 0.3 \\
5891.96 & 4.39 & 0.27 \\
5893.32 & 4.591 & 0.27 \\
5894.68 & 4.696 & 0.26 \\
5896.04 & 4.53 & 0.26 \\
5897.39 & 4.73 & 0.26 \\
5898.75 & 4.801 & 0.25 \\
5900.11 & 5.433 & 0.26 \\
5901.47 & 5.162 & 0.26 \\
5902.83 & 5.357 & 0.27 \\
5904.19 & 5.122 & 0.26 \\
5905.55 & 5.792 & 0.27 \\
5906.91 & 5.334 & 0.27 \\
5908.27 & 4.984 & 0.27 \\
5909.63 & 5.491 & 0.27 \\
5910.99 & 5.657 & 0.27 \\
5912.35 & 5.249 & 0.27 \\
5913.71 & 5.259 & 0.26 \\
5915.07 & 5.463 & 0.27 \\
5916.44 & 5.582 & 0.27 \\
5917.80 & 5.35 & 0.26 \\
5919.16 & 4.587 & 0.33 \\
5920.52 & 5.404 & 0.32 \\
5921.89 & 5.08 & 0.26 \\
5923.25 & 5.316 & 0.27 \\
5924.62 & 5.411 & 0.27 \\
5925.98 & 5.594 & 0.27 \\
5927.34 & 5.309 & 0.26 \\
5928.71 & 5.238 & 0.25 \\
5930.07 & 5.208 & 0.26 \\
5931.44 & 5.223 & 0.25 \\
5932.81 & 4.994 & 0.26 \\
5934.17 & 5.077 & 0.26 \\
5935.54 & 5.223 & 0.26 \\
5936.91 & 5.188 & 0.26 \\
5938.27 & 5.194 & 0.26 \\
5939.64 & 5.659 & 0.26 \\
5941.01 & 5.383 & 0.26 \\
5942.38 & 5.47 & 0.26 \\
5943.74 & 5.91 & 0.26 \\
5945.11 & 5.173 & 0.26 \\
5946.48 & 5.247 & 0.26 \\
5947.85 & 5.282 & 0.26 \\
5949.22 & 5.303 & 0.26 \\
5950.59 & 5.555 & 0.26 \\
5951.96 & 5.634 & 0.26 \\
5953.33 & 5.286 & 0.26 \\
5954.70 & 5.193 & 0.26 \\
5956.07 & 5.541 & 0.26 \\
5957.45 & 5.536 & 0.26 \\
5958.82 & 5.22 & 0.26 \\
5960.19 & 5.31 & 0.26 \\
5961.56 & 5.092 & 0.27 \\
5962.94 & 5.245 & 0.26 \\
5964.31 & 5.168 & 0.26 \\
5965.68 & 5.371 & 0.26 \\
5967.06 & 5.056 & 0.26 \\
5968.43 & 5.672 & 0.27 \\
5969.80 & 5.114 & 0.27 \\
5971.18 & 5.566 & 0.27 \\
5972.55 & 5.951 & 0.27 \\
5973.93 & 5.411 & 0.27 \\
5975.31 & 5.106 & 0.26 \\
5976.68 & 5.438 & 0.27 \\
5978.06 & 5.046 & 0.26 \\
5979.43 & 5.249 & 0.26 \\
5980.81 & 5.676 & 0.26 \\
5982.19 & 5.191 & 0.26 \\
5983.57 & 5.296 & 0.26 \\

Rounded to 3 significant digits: -2.42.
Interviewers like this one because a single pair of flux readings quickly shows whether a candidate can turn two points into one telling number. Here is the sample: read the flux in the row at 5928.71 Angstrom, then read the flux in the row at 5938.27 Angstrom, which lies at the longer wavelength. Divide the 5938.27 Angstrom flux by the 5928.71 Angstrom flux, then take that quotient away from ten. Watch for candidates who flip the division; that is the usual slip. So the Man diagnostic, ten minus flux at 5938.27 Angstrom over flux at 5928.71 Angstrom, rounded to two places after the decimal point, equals 9.01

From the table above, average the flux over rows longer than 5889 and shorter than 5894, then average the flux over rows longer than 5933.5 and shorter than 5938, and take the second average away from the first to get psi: -0.7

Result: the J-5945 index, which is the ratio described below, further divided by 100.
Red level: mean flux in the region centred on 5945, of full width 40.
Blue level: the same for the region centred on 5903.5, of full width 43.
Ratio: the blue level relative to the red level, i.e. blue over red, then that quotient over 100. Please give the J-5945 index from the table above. 0.0095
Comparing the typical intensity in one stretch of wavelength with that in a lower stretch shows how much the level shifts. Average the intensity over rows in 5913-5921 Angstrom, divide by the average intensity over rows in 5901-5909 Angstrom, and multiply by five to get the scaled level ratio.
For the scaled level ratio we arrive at 4.98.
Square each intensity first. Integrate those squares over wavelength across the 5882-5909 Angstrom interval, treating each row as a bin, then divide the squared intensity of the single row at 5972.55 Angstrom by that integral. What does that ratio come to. 0.053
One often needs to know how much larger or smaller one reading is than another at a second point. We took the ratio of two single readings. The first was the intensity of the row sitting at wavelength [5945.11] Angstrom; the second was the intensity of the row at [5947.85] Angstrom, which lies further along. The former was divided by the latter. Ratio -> 0.98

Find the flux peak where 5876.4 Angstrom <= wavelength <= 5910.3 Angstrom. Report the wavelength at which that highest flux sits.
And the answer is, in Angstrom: 5905.55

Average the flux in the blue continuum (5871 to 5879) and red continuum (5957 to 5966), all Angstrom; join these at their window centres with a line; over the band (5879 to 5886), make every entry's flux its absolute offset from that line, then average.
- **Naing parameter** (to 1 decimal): 0.4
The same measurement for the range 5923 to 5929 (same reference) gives 0.1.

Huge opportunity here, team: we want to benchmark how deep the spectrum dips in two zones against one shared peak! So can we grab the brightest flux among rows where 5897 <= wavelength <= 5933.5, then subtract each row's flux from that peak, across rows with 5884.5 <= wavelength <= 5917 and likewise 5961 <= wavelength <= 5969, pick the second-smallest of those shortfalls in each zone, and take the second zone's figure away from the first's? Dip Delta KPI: -0.3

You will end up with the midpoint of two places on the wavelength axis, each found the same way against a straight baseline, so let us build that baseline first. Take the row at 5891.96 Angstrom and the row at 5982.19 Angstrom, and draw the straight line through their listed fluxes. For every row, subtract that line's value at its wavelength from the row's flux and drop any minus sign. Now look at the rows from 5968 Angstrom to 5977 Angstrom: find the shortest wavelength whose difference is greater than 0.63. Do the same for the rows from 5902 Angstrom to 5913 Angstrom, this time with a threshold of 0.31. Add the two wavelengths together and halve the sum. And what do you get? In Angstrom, 5937.7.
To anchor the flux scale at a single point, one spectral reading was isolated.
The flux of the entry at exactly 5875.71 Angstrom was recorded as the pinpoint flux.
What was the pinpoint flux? 5.006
